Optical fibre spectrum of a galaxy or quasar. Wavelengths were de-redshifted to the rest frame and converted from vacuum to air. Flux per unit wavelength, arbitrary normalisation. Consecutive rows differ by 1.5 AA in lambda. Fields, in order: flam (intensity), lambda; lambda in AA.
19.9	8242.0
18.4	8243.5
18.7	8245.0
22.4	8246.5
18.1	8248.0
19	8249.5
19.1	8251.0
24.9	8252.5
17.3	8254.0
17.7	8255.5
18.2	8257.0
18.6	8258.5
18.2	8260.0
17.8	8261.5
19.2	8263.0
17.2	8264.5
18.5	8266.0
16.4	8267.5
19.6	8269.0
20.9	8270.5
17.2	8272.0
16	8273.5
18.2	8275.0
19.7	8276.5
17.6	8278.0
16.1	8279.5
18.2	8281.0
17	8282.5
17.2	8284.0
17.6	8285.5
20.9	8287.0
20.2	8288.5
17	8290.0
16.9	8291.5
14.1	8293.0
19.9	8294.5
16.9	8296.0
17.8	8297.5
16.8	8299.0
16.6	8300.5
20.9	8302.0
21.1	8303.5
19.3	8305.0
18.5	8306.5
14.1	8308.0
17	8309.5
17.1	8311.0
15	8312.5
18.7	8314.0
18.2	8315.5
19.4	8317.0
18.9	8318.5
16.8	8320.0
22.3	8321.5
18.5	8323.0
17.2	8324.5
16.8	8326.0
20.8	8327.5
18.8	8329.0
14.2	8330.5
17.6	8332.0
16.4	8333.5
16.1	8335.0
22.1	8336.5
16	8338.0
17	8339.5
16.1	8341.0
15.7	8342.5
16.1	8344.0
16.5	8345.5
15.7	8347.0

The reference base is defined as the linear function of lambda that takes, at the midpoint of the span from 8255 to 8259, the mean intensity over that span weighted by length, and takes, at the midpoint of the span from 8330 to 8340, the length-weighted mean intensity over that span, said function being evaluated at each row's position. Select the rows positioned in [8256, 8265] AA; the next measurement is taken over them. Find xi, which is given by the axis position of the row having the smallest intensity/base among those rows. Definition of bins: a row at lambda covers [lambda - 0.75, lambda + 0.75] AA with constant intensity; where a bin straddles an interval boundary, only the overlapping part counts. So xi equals 8264.5 AA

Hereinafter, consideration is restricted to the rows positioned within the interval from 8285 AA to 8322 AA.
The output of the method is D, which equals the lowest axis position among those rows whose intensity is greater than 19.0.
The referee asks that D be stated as 8287.0 AA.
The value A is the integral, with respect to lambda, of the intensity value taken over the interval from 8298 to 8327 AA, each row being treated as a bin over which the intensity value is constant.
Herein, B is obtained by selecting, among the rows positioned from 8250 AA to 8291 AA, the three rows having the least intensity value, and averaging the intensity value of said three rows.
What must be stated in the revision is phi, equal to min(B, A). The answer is 16.2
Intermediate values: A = 524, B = 16.2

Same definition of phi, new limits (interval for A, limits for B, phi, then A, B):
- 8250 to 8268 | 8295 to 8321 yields 15.2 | 335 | 15.2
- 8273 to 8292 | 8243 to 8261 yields 17.7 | 341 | 17.7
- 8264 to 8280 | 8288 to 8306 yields 15.8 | 288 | 15.8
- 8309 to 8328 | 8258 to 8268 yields 17.1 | 346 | 17.1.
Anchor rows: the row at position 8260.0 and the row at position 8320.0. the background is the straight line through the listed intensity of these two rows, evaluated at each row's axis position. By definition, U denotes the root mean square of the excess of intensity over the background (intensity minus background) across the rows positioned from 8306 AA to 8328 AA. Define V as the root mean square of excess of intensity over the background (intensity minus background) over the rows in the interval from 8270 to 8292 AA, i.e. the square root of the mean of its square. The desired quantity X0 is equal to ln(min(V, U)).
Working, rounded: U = 2.3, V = 1.61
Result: 0.48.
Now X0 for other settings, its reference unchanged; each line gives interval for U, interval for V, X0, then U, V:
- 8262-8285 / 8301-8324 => 0.30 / 1.4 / 2.55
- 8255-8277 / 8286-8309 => 0.24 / 1.3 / 2.33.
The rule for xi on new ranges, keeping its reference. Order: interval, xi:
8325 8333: 8330.5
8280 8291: 8282.5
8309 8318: 8312.5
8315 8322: 8320.0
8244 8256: 8254.0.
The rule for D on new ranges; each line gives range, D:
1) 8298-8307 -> 8302.0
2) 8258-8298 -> 8263.0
